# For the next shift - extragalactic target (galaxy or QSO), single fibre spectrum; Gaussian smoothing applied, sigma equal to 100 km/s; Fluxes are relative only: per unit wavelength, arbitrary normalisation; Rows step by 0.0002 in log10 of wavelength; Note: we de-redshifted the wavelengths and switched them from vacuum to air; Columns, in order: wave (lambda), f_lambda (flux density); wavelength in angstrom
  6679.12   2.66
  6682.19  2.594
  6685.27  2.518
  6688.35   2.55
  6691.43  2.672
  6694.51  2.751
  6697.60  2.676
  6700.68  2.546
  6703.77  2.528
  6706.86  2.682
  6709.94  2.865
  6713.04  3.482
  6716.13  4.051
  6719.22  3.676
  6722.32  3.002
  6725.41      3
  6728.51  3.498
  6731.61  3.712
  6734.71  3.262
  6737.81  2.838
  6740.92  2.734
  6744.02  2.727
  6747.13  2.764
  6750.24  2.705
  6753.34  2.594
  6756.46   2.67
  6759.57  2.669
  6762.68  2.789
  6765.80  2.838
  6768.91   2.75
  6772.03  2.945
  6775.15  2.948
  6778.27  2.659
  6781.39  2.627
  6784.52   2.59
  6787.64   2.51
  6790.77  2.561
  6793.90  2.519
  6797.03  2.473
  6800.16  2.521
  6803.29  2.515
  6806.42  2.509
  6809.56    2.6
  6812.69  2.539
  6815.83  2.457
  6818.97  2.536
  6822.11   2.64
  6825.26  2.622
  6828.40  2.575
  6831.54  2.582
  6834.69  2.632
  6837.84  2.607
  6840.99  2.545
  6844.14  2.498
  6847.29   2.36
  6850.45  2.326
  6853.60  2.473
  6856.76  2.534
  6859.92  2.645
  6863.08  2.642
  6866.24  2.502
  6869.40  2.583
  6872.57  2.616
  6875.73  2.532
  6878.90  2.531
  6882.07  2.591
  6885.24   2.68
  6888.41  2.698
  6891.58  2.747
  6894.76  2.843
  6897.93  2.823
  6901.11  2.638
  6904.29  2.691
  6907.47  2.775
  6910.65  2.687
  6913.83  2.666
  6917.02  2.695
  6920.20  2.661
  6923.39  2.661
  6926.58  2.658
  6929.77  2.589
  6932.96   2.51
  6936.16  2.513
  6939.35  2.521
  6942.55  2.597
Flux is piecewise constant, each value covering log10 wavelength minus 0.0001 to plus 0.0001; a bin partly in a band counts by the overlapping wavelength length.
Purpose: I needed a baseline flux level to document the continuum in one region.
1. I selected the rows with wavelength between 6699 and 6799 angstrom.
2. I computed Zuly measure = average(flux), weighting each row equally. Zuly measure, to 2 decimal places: 2.88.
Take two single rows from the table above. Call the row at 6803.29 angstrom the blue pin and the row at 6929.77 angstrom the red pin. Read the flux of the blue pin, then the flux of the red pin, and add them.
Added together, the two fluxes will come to 5.10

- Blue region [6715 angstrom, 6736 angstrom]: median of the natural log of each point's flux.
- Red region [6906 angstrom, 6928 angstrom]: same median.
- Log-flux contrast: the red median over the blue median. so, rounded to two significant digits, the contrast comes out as 0.78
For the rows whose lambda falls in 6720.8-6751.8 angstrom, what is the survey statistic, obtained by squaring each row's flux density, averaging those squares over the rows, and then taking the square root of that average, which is 3.04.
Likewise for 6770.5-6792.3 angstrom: 2.70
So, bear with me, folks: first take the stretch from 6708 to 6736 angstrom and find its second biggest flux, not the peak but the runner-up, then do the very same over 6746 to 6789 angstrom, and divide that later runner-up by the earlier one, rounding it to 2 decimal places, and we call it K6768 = 0.79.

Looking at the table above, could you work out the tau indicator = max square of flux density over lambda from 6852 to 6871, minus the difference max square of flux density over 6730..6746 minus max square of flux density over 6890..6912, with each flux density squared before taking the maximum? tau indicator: 1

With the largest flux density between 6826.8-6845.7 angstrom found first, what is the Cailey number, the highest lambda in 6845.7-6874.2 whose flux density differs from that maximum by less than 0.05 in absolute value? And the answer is 6872.57 angstrom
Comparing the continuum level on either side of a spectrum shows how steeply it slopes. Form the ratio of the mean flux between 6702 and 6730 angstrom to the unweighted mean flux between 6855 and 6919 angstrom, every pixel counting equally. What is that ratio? 1.20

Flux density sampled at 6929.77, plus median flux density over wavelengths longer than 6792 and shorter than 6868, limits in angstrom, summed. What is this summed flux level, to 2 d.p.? 5.12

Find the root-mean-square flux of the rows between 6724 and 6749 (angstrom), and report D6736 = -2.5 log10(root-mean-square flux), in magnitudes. -1.22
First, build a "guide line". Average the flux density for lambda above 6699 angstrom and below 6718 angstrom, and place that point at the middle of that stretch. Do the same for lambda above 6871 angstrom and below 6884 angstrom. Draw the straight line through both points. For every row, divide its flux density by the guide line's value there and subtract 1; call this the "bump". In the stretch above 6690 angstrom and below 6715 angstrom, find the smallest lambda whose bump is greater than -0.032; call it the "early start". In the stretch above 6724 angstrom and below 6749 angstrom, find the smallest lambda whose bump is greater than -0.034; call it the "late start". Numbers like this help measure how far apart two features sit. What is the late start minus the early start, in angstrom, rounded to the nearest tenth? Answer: 12.4 angstrom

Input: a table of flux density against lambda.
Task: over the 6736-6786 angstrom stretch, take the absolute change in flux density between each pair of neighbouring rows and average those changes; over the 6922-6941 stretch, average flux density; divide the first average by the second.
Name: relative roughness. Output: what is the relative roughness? 0.031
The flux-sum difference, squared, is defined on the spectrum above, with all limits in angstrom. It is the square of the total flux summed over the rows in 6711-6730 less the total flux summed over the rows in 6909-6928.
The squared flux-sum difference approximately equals 22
